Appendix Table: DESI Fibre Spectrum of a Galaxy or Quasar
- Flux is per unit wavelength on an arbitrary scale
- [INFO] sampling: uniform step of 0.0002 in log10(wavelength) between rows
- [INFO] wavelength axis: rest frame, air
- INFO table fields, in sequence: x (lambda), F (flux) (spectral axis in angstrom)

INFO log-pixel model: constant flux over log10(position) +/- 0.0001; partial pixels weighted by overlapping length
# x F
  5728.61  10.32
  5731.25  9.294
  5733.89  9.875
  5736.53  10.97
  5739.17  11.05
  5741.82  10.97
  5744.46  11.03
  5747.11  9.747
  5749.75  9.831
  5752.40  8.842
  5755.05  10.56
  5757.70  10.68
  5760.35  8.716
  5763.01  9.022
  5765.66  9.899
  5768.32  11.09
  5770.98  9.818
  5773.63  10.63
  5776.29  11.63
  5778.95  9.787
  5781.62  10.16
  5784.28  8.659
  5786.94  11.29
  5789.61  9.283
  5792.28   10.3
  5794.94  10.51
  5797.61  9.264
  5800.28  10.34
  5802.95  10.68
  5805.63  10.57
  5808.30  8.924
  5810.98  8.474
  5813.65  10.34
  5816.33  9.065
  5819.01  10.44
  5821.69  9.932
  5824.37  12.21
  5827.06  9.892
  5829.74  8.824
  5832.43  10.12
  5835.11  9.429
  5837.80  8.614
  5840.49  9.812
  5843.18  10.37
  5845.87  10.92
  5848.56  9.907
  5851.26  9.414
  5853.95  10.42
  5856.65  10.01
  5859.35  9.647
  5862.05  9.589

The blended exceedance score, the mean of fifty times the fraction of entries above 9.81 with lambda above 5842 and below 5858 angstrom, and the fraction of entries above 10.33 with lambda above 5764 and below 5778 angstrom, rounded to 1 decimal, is 21.1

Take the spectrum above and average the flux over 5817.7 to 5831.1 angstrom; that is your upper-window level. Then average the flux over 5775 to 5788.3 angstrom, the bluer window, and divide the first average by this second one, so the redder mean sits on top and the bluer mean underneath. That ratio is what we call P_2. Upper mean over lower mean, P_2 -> 0.996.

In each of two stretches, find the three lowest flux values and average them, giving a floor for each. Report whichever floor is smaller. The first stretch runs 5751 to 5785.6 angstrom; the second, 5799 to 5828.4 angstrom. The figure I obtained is 8.74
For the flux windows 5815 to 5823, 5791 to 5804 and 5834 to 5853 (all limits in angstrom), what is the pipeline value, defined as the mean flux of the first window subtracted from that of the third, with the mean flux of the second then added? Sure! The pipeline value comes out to 10.2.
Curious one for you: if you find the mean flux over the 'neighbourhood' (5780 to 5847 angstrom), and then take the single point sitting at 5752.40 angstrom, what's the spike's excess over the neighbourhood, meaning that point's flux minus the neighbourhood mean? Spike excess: -1.1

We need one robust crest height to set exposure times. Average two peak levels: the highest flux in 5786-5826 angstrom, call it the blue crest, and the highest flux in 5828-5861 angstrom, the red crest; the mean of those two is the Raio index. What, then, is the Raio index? 11.6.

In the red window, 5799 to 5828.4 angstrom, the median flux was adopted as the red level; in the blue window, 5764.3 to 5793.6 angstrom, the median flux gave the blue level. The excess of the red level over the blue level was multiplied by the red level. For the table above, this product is 1.9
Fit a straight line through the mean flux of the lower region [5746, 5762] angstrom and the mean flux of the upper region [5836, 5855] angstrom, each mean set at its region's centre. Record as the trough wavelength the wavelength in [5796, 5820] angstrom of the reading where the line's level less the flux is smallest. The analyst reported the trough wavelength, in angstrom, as 5802.95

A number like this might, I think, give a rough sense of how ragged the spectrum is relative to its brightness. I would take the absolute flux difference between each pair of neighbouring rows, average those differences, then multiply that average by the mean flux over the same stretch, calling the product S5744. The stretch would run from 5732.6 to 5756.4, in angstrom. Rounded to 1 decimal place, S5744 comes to 7.0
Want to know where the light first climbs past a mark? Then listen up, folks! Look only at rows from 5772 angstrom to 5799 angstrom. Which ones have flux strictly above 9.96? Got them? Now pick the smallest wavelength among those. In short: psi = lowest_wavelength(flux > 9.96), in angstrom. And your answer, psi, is 5773.63 angstrom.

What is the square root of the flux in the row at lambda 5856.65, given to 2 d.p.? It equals 3.16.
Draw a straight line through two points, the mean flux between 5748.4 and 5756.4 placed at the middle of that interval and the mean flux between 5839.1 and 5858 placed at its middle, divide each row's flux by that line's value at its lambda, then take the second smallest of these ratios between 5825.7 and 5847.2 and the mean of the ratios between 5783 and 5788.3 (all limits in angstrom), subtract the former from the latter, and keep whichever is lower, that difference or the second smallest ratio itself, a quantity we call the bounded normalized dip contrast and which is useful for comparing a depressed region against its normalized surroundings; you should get 0.132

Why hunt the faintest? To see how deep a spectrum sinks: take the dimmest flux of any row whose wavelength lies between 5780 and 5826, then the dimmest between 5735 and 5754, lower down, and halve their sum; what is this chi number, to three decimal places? 8.658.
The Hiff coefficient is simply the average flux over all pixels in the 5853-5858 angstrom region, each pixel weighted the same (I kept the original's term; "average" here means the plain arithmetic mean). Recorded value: 10.2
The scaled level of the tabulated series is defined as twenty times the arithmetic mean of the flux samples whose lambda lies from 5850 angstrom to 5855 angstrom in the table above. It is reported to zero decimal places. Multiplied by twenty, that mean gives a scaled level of 198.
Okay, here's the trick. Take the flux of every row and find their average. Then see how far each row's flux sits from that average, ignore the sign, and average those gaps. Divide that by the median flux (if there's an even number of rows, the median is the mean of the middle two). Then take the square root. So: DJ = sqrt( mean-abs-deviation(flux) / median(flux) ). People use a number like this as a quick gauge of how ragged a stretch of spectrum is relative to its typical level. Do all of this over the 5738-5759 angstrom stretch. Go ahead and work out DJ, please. 0.25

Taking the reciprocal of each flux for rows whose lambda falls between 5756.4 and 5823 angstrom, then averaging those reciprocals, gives 0.101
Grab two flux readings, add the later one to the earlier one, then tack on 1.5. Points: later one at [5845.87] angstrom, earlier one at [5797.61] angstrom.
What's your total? 21.7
